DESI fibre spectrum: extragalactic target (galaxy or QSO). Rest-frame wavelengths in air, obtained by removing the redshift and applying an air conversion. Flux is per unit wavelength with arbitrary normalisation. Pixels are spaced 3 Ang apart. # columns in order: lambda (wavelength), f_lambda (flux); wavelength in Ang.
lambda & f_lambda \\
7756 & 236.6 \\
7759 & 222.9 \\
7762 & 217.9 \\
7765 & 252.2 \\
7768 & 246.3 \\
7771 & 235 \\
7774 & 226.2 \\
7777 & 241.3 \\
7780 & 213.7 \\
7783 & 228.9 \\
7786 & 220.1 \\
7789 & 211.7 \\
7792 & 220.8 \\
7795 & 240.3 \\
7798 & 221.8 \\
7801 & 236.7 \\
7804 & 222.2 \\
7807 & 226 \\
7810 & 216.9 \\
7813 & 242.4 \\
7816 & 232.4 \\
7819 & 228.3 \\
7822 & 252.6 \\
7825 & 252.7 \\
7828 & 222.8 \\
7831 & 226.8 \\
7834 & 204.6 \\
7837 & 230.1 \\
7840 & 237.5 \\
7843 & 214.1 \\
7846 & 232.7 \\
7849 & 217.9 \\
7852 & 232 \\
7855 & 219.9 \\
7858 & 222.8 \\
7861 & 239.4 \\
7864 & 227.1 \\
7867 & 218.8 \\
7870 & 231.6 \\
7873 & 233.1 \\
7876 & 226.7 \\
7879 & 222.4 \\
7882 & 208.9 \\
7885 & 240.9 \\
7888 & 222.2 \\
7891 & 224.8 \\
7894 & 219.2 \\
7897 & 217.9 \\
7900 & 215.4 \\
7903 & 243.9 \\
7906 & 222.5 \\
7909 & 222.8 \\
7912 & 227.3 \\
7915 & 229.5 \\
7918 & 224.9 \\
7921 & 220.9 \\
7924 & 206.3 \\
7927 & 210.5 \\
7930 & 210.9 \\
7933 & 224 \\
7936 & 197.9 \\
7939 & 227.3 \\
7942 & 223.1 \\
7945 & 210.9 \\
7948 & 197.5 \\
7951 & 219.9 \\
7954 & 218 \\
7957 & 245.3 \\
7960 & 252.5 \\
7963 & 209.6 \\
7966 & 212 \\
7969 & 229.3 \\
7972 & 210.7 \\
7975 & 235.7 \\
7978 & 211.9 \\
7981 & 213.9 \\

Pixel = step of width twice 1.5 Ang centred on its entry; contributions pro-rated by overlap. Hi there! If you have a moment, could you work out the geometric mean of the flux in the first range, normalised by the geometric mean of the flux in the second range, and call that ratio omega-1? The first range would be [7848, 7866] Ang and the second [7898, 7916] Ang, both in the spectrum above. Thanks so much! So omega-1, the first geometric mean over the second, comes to 1.00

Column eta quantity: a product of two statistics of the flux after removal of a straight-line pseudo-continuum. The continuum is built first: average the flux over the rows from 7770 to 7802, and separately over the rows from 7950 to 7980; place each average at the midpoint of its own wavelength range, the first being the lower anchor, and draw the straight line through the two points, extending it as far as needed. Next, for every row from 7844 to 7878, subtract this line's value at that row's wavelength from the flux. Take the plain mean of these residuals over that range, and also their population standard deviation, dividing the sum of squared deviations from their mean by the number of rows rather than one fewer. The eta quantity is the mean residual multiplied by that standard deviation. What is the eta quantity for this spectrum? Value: 10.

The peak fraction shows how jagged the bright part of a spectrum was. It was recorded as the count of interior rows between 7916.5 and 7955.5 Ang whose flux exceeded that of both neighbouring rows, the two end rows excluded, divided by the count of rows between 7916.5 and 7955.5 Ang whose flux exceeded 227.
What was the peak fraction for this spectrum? 3.00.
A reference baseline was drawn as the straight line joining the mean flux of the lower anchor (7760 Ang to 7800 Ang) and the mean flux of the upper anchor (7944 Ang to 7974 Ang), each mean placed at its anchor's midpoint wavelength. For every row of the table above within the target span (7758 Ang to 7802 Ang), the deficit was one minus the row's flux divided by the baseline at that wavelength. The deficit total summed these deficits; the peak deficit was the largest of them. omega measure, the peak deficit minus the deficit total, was 0.08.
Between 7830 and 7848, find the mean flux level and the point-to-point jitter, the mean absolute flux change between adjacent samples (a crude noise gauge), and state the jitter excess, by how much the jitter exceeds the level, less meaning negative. -205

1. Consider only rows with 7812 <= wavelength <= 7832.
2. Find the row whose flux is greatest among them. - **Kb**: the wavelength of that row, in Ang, 7825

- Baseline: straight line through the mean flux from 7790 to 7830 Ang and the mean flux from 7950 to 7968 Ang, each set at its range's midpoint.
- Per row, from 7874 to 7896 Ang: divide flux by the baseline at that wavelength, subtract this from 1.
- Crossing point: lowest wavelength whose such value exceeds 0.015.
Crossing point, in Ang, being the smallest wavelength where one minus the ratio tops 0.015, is 7879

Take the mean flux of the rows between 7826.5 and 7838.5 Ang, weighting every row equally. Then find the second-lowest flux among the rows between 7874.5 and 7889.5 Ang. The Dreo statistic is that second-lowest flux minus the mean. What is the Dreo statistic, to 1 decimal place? 1.1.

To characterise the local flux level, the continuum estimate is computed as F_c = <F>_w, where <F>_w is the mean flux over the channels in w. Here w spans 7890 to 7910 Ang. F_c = 224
